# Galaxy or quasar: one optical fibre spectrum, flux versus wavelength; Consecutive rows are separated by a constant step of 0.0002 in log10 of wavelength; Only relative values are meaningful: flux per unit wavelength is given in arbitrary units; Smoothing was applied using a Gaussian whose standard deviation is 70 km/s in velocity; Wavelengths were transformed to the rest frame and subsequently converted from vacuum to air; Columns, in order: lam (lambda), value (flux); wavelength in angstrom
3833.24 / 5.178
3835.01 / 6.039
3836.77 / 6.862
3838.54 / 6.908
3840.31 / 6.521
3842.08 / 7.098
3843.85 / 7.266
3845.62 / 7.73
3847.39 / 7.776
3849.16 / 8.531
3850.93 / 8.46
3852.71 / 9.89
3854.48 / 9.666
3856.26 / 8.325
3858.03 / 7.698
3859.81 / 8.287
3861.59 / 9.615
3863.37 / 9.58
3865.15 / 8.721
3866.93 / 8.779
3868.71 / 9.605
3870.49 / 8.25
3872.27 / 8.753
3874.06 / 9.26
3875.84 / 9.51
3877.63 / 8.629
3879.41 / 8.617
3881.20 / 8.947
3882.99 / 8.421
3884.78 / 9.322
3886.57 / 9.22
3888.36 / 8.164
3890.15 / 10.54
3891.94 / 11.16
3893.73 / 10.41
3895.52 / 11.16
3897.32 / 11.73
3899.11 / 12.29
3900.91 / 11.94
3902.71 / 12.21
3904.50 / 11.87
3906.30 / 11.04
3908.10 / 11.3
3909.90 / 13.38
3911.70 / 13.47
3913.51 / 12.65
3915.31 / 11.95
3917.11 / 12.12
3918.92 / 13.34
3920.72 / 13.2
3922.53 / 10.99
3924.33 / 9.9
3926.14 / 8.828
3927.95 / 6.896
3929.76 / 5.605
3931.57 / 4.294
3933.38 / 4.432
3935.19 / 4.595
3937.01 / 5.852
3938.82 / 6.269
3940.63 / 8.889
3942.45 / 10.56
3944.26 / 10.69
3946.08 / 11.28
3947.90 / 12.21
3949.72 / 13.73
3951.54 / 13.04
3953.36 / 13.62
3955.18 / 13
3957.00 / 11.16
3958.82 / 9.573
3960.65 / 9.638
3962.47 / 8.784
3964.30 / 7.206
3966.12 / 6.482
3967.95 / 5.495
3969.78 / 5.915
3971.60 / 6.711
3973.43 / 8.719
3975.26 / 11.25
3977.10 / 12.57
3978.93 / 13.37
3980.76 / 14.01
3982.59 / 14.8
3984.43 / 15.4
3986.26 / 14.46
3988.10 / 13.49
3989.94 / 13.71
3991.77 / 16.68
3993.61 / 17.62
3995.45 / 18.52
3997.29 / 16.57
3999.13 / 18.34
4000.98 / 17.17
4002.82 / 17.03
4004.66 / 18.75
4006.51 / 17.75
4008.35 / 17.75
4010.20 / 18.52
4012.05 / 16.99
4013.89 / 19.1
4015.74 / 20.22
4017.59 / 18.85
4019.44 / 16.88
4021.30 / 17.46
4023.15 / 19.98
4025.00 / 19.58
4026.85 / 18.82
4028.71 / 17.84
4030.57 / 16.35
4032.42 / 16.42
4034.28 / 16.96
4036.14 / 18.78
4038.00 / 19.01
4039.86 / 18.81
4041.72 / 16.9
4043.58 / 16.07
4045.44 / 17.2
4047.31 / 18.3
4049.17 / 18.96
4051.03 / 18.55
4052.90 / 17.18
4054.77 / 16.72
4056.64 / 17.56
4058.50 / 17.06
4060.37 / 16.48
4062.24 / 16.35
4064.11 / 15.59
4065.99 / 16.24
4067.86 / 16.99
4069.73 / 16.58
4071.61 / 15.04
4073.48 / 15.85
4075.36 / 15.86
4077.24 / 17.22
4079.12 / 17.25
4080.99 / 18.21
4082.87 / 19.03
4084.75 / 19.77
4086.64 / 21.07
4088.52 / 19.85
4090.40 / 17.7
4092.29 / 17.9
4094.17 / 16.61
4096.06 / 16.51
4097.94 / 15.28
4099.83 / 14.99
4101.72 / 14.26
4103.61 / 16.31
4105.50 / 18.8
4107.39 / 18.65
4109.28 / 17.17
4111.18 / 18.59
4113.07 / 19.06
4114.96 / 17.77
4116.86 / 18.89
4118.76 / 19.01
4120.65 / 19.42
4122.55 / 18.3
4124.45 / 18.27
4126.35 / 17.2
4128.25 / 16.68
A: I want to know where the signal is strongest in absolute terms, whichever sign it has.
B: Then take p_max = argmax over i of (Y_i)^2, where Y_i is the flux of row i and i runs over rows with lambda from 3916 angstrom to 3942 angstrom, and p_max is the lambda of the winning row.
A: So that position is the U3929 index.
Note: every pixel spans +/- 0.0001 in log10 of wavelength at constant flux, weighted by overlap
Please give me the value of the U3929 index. 3918.92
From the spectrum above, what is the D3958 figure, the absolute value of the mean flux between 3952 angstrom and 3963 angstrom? 11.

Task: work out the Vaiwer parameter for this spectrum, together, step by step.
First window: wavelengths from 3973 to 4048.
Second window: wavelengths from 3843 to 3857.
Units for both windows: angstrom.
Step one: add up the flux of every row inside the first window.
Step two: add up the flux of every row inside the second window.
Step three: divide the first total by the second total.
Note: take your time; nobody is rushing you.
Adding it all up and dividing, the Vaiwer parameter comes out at 10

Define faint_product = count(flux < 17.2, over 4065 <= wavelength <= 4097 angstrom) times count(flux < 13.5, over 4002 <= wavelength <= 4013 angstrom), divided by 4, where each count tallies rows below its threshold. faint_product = 0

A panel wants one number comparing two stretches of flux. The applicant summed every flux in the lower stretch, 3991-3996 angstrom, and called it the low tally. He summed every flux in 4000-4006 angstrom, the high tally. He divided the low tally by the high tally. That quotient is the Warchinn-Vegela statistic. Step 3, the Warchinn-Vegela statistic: 1.00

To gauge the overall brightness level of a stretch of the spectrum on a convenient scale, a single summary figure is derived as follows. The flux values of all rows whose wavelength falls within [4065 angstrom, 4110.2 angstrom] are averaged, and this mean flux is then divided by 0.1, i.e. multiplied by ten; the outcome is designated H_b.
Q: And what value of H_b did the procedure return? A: 172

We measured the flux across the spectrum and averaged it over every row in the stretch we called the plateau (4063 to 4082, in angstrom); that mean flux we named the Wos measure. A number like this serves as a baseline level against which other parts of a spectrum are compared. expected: 16.5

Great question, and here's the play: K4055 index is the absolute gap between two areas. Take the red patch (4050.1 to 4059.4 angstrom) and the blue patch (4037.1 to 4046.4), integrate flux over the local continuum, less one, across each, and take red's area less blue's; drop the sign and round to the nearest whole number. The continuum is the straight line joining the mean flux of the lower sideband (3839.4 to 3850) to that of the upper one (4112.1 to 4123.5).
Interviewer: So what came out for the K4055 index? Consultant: 0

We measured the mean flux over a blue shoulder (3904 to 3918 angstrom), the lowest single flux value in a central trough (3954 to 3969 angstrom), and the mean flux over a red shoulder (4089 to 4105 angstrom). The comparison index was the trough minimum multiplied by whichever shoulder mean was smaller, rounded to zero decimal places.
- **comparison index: 67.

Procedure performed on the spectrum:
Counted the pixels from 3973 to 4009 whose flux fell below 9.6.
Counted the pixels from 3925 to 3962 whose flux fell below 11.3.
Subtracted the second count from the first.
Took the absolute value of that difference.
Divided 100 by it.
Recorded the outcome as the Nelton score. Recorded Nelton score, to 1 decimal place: 7.1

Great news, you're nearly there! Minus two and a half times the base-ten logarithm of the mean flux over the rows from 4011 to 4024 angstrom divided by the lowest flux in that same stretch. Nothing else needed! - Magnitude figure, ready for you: -0.099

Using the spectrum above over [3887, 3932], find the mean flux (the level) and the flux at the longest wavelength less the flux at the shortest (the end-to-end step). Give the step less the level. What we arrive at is -15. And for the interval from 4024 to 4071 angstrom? -20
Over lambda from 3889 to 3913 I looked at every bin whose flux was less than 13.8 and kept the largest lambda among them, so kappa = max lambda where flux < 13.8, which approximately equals 3911.70 angstrom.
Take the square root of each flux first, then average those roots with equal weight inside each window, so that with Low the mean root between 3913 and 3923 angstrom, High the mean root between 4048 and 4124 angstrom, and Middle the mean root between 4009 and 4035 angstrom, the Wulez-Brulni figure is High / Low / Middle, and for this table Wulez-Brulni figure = 0.28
